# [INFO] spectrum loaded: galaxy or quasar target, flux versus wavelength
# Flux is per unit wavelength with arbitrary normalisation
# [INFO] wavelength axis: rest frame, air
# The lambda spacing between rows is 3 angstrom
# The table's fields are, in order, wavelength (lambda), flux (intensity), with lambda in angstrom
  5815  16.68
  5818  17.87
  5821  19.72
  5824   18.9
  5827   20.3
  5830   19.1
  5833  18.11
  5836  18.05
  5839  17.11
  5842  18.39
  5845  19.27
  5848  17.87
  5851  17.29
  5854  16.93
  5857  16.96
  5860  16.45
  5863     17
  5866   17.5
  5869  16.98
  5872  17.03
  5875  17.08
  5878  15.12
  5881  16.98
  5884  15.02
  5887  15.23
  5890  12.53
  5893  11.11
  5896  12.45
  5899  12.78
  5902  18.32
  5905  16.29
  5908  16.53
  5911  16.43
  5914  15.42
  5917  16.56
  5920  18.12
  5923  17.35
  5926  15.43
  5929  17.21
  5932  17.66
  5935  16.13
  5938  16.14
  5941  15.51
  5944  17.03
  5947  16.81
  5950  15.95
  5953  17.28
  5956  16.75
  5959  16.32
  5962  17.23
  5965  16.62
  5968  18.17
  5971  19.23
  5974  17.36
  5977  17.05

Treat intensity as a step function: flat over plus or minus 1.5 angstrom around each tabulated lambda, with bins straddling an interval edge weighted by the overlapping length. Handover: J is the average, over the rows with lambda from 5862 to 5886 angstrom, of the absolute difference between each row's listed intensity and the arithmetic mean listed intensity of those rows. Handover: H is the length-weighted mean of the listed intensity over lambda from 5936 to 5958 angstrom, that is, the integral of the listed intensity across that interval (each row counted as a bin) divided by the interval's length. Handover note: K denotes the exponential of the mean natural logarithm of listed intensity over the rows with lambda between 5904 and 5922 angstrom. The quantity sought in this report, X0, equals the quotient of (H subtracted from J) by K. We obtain -0.95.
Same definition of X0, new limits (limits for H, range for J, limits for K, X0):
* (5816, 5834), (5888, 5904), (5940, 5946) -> -1.05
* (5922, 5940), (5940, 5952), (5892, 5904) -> -1.19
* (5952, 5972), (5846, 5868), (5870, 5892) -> -1.10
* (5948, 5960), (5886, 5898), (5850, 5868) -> -0.90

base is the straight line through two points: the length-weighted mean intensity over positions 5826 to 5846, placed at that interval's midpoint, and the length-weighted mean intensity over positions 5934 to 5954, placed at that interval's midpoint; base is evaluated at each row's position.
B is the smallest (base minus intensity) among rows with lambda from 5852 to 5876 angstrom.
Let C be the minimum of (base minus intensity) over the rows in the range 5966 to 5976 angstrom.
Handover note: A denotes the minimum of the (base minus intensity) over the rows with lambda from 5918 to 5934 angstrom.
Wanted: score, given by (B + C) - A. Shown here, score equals -1.7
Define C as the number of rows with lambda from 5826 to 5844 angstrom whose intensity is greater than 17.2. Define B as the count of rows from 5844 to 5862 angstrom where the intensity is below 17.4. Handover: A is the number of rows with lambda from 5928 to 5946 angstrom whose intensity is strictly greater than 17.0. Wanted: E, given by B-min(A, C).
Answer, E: 1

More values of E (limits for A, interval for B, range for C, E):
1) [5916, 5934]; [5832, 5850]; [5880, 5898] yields 1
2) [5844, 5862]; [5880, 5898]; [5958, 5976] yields 3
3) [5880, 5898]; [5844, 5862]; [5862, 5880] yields 4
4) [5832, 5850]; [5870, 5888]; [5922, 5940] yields 3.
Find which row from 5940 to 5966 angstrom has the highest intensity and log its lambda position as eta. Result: 5953 angstrom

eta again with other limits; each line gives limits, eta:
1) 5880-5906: 5902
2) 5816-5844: 5827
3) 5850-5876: 5866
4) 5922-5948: 5932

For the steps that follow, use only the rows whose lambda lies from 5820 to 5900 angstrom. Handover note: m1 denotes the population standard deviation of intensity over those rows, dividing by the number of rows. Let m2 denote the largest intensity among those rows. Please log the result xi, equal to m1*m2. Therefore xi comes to 46.0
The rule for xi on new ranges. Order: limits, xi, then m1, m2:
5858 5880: 12.6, 0.72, 17.5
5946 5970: 11.5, 0.63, 18.17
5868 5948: 32.4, 1.77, 18.32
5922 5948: 13.5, 0.77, 17.66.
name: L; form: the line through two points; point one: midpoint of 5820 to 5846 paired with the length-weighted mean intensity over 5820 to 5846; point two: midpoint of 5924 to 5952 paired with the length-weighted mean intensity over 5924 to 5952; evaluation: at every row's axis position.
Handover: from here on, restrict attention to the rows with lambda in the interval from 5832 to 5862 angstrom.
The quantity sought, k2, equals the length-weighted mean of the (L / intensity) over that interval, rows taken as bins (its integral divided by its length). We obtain 1.05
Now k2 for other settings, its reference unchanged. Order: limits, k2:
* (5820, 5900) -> 1.11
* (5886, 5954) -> 1.08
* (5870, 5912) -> 1.17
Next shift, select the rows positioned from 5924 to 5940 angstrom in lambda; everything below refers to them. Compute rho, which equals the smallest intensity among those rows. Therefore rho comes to 15.43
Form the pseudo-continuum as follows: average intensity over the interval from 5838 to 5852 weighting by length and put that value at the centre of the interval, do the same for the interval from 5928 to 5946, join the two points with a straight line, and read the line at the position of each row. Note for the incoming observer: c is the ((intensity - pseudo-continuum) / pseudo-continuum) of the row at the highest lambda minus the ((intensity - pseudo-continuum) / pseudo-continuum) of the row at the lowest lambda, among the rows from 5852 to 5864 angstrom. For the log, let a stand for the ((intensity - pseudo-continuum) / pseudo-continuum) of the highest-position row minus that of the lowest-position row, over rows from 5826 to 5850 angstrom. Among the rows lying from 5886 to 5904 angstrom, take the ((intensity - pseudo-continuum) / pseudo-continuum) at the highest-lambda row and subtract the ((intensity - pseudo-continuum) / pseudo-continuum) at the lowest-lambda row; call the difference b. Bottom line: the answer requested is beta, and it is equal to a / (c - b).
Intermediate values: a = -0.11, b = 0.192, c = 0.011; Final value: 0.64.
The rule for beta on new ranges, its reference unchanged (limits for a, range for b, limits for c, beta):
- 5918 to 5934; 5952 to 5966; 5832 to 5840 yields 0.72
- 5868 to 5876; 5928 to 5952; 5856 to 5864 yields 0.17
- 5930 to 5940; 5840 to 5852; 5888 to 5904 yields -0.21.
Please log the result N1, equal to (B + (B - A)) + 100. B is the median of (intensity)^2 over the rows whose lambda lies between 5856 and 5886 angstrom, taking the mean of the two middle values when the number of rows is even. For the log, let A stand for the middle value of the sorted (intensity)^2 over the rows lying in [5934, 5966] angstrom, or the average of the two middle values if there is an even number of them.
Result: 400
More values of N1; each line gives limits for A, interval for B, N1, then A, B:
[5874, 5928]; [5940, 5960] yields 409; 252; 281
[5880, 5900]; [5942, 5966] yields 500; 163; 282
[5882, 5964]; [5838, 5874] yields 416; 266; 291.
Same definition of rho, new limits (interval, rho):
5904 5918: 15.42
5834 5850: 17.11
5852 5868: 16.45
